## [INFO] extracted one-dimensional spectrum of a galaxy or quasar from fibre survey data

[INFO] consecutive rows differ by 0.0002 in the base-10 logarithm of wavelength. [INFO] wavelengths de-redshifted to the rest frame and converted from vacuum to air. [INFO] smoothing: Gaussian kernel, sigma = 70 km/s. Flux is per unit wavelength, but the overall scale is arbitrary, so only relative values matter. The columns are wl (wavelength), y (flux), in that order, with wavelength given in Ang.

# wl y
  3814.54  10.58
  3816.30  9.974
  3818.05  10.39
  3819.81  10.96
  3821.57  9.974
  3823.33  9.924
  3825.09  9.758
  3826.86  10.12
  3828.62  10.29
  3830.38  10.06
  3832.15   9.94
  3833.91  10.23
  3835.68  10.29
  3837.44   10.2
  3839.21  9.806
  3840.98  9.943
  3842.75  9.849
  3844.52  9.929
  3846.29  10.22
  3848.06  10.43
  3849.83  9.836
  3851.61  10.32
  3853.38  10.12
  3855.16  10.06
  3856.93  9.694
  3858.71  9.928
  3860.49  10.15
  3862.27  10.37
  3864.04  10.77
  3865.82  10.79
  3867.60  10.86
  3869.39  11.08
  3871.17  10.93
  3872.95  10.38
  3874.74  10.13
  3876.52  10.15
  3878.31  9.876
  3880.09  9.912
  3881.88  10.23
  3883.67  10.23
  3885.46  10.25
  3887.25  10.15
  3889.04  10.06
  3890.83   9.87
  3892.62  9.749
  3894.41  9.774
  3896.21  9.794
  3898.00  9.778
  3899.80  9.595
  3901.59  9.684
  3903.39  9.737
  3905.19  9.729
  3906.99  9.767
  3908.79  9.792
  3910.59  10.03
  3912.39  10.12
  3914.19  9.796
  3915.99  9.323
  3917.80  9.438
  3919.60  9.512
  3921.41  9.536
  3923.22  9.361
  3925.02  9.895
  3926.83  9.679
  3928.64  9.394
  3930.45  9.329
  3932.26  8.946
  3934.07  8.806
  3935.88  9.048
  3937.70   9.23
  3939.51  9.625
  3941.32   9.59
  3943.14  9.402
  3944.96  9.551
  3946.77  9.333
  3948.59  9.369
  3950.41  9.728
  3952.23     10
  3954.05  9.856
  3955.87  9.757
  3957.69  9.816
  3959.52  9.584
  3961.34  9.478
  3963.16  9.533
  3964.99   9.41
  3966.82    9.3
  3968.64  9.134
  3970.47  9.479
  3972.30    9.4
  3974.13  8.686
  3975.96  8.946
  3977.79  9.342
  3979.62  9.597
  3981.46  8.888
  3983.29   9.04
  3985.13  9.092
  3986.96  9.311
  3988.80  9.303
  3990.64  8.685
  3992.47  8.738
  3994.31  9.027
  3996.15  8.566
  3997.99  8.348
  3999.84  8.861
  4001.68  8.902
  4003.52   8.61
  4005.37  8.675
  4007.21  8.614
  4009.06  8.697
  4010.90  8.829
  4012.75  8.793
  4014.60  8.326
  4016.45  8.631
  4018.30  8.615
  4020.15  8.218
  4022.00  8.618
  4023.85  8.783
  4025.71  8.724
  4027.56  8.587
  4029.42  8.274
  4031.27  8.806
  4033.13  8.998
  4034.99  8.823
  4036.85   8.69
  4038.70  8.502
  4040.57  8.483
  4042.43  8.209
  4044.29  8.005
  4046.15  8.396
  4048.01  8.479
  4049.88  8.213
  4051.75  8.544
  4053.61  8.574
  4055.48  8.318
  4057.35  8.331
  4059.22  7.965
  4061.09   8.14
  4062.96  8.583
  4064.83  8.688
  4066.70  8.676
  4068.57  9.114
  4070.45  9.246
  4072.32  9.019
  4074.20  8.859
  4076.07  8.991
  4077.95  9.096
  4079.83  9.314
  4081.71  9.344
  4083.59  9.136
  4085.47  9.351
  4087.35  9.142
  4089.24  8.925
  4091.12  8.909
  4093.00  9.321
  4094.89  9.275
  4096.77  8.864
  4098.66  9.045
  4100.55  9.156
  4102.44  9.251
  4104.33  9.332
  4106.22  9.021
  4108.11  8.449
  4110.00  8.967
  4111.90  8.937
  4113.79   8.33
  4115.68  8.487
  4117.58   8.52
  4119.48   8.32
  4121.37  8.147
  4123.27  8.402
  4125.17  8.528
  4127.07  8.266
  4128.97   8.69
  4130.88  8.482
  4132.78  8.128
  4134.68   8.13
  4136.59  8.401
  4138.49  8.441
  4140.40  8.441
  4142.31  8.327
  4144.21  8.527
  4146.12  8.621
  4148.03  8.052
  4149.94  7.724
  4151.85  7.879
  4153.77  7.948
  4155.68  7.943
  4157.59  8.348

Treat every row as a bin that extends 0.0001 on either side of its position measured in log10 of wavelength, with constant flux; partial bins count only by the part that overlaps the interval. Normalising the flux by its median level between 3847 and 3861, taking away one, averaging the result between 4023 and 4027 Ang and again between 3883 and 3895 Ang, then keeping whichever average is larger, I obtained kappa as -0.008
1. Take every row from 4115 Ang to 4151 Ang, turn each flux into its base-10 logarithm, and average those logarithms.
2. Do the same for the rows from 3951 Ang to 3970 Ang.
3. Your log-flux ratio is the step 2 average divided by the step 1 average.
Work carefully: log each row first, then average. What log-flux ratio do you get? 1.07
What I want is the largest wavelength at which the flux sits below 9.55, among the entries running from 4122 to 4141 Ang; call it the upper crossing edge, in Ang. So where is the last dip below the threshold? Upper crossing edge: 4140.40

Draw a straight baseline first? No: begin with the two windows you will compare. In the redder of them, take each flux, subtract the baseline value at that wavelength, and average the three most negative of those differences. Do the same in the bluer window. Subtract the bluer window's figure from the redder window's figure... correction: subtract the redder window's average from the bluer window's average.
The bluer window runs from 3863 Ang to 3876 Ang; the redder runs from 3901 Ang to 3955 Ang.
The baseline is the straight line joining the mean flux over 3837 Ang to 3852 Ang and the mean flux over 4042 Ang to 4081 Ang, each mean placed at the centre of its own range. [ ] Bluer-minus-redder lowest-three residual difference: 1.1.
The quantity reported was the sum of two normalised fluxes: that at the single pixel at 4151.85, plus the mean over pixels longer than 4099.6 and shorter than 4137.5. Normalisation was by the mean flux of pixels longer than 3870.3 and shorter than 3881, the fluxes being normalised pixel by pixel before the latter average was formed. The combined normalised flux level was 1.61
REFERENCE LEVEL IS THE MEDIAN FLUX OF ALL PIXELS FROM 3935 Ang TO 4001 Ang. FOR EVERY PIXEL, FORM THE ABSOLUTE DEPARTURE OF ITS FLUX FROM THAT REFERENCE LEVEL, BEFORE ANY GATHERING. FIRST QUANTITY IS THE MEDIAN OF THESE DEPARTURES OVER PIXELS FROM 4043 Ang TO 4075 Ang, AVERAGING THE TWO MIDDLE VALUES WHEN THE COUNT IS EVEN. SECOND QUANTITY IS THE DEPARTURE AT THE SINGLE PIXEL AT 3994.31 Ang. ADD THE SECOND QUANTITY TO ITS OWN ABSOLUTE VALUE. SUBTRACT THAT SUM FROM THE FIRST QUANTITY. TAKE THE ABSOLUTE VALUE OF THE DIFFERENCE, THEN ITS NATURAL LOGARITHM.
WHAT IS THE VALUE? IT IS -1.8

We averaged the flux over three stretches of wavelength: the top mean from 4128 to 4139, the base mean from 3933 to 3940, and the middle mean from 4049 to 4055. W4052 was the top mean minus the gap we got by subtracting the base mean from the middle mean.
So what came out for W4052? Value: 9.1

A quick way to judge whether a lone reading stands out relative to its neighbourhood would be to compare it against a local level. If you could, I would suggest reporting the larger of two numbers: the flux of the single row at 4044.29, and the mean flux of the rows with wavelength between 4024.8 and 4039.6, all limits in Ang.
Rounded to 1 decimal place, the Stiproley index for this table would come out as 8.7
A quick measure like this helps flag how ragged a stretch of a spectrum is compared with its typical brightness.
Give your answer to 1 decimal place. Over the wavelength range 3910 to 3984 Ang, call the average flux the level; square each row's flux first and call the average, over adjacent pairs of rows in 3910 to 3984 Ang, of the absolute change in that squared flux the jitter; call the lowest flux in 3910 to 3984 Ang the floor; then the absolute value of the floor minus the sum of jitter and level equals 5.0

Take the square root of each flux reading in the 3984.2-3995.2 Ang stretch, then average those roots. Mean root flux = 3.00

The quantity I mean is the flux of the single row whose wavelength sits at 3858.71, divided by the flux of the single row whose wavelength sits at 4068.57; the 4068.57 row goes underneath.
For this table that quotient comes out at 1.09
